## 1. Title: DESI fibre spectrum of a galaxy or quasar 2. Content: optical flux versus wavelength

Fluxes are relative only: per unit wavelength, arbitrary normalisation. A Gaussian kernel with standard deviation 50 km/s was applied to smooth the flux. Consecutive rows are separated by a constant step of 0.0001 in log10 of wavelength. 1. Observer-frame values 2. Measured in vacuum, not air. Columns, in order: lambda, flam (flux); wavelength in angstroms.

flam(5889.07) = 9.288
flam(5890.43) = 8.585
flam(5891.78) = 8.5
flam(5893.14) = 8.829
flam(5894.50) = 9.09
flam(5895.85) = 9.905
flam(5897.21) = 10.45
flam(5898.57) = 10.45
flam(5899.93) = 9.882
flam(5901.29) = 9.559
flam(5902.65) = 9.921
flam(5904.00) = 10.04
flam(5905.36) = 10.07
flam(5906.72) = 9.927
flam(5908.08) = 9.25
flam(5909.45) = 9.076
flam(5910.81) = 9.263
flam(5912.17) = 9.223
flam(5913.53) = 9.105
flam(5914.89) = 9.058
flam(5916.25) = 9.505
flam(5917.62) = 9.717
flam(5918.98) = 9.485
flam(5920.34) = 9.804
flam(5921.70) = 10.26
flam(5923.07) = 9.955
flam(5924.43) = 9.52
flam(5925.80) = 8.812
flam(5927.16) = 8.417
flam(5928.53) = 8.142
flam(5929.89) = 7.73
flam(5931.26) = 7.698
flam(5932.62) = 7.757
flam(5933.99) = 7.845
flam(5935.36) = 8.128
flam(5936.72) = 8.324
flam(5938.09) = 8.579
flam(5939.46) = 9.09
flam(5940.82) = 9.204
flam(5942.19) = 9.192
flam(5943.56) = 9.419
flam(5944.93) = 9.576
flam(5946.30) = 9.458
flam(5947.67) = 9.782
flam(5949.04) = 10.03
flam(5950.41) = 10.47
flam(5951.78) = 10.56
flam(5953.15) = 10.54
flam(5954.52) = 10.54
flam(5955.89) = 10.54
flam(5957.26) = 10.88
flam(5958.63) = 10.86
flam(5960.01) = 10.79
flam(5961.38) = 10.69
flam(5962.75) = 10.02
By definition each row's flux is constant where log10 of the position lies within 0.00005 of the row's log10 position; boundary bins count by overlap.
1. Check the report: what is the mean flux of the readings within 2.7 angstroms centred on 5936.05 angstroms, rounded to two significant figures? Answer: 8.2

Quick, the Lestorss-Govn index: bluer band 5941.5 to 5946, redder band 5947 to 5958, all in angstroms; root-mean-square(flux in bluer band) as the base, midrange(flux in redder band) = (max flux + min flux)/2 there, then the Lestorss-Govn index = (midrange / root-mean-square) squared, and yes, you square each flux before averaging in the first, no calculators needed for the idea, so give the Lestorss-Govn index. 1.2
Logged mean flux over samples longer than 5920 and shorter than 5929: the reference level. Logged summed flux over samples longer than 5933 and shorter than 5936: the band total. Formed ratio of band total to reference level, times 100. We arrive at 172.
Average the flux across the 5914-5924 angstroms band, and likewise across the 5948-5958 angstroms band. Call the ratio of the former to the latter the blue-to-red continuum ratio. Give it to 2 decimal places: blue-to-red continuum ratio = 0.92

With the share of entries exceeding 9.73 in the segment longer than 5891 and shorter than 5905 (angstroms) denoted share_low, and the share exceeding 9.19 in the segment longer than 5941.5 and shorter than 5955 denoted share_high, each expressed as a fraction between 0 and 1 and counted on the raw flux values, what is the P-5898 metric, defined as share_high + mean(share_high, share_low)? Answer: 1.8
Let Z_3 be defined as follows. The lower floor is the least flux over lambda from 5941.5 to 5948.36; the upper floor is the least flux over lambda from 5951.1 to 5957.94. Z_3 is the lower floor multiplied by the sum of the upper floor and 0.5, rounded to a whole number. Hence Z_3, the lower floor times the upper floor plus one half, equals 101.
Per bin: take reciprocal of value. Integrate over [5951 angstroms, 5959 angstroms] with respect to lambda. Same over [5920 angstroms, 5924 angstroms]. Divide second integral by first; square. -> 0.28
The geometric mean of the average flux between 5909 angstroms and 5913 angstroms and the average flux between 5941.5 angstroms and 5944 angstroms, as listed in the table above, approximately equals 9.2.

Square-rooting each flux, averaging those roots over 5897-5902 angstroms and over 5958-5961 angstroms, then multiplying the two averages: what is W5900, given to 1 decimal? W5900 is 10.4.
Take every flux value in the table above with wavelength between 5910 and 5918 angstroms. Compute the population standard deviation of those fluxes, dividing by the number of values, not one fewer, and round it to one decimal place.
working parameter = 0.2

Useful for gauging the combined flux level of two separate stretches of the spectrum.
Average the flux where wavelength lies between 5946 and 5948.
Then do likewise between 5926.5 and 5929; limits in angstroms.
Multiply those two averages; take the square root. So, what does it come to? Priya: 8.92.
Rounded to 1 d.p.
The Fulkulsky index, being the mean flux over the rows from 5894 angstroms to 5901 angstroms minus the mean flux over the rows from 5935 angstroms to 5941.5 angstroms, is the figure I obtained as 1.3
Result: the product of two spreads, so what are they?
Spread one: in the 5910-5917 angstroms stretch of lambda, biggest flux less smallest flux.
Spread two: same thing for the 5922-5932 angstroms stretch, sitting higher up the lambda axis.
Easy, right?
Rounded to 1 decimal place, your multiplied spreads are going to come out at 1.0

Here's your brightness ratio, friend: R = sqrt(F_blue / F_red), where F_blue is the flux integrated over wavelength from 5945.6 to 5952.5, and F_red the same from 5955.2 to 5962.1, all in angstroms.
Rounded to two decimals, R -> 0.97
